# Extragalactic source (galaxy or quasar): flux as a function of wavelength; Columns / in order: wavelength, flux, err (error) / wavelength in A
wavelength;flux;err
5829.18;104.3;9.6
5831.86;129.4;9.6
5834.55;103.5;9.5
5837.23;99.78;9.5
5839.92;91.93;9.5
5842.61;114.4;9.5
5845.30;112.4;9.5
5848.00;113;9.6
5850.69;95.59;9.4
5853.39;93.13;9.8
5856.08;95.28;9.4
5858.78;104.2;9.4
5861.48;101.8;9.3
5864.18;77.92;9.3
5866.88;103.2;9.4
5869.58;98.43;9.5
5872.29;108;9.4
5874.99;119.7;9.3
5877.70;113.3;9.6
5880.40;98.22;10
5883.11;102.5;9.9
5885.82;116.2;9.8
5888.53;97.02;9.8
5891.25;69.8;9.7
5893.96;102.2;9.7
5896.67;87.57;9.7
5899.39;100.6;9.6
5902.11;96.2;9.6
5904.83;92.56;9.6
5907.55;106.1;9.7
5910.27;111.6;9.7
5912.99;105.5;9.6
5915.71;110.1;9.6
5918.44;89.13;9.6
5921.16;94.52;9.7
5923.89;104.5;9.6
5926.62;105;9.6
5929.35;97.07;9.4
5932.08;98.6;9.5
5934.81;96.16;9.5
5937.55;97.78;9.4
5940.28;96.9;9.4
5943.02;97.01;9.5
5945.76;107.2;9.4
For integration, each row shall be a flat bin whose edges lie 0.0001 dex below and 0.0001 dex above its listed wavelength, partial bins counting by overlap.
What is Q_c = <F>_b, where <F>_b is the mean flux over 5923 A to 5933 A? 101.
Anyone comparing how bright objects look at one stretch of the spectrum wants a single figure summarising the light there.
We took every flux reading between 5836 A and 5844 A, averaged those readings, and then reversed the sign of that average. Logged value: -102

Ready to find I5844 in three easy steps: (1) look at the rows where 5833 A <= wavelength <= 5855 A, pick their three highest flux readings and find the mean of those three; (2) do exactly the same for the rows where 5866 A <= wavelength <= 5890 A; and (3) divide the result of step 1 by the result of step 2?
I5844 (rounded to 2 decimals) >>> 0.97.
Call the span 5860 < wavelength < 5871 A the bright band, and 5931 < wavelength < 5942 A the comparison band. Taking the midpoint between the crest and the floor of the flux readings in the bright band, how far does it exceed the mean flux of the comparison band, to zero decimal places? -7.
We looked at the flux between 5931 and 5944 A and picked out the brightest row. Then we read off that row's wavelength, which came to 5932.08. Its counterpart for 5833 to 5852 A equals 5842.61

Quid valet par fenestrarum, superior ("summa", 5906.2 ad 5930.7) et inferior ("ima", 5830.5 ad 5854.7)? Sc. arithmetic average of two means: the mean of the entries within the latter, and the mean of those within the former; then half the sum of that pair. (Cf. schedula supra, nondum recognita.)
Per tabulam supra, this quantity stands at 104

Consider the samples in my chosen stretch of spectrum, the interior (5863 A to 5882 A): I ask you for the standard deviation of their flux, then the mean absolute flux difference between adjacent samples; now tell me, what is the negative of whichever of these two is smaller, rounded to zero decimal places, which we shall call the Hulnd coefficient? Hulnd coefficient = -12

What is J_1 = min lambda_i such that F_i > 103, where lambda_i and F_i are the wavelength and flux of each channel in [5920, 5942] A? 5923.89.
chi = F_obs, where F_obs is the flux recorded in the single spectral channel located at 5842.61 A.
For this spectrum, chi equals 114.4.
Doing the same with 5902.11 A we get 96.2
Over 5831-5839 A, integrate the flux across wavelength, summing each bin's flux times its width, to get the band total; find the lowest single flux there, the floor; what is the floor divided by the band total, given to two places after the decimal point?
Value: 0.11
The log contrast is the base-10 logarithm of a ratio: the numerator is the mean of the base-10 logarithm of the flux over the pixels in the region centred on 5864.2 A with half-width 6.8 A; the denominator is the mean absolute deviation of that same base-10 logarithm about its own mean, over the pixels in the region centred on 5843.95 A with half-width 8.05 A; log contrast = 1.73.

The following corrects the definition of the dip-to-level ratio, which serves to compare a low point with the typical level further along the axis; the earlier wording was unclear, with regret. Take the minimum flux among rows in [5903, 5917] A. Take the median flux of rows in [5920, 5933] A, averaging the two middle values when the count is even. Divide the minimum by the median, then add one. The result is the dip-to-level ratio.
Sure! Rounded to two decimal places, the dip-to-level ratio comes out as 1.94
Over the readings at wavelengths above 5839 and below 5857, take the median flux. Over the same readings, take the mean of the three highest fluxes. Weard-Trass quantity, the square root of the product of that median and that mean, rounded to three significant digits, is 104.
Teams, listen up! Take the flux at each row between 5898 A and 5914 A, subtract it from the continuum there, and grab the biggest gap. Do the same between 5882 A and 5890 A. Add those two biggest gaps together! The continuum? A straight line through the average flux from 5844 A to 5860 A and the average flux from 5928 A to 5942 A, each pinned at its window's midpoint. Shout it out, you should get 10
